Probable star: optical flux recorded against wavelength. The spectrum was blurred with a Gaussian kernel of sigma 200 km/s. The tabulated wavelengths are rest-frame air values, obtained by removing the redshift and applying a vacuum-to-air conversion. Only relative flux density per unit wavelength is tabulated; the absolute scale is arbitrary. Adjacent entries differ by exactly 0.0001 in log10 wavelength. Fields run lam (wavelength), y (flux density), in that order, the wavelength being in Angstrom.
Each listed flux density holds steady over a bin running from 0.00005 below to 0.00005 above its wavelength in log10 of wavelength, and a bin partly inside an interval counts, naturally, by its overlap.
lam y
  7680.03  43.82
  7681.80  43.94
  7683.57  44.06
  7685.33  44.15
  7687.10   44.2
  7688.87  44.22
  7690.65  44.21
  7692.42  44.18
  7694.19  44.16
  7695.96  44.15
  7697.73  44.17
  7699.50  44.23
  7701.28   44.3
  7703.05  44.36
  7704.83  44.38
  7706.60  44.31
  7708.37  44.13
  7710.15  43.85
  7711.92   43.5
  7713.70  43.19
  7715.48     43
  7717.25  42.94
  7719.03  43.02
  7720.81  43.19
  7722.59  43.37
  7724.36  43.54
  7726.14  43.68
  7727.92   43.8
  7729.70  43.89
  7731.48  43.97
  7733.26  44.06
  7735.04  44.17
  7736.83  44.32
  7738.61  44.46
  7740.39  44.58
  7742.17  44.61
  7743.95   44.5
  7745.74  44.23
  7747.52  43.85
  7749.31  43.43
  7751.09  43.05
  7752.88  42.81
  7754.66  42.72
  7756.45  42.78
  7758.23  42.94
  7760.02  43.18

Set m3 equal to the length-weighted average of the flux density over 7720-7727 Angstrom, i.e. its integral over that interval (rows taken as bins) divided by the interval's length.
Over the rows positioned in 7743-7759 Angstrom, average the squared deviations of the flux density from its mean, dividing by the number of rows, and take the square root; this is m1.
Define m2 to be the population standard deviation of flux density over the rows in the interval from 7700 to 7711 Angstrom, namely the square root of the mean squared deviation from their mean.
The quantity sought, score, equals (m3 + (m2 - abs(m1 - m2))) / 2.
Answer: 21.6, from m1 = 0.63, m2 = 0.18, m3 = 43.48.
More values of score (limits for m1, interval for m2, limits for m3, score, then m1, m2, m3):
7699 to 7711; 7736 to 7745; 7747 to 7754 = 21.6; 0.17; 0.10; 43.23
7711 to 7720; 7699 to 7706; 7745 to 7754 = 21.7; 0.20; 0.06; 43.45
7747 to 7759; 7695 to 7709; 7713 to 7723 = 21.4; 0.38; 0.09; 43.09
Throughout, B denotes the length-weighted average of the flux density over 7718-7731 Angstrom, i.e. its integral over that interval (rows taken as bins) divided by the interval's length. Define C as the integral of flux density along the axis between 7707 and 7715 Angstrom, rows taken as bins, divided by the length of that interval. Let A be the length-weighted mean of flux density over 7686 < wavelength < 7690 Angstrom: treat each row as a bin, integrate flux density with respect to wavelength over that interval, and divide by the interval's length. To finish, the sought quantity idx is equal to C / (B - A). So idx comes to -73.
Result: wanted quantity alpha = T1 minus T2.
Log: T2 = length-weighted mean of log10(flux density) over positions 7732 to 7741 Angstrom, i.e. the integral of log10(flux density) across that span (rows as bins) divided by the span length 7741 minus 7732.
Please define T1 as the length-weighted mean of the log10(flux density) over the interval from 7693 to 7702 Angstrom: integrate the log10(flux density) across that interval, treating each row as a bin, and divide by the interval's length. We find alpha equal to 0.0000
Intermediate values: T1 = 1.65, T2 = 1.646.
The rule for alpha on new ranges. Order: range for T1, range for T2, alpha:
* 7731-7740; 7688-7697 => 0.0003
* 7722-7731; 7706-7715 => 0.0009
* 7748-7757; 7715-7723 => -0.0017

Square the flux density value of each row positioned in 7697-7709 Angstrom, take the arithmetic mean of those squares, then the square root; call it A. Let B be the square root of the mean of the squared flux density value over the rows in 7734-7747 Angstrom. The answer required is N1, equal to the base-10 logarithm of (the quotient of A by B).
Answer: -0.001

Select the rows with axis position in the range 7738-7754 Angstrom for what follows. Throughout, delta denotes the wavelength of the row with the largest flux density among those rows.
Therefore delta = 7742.17 Angstrom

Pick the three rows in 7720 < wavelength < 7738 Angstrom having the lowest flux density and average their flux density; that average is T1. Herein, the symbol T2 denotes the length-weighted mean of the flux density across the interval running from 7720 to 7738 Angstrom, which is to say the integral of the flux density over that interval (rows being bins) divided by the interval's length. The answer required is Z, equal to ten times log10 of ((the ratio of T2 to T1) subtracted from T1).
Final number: 16.27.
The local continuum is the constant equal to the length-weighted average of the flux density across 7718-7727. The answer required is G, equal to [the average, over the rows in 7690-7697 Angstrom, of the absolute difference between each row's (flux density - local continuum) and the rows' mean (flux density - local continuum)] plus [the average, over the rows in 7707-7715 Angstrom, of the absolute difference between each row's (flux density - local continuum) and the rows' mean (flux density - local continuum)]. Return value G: 0.34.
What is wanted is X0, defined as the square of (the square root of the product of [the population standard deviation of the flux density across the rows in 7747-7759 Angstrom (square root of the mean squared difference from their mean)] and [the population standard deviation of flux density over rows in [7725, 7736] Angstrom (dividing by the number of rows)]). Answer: 0.062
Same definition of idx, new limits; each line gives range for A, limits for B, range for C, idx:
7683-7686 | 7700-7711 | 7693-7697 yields -1020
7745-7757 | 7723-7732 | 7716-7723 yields 84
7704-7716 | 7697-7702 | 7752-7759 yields 107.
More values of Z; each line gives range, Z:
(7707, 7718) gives 16.24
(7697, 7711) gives 16.34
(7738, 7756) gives 16.22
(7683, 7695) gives 16.35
